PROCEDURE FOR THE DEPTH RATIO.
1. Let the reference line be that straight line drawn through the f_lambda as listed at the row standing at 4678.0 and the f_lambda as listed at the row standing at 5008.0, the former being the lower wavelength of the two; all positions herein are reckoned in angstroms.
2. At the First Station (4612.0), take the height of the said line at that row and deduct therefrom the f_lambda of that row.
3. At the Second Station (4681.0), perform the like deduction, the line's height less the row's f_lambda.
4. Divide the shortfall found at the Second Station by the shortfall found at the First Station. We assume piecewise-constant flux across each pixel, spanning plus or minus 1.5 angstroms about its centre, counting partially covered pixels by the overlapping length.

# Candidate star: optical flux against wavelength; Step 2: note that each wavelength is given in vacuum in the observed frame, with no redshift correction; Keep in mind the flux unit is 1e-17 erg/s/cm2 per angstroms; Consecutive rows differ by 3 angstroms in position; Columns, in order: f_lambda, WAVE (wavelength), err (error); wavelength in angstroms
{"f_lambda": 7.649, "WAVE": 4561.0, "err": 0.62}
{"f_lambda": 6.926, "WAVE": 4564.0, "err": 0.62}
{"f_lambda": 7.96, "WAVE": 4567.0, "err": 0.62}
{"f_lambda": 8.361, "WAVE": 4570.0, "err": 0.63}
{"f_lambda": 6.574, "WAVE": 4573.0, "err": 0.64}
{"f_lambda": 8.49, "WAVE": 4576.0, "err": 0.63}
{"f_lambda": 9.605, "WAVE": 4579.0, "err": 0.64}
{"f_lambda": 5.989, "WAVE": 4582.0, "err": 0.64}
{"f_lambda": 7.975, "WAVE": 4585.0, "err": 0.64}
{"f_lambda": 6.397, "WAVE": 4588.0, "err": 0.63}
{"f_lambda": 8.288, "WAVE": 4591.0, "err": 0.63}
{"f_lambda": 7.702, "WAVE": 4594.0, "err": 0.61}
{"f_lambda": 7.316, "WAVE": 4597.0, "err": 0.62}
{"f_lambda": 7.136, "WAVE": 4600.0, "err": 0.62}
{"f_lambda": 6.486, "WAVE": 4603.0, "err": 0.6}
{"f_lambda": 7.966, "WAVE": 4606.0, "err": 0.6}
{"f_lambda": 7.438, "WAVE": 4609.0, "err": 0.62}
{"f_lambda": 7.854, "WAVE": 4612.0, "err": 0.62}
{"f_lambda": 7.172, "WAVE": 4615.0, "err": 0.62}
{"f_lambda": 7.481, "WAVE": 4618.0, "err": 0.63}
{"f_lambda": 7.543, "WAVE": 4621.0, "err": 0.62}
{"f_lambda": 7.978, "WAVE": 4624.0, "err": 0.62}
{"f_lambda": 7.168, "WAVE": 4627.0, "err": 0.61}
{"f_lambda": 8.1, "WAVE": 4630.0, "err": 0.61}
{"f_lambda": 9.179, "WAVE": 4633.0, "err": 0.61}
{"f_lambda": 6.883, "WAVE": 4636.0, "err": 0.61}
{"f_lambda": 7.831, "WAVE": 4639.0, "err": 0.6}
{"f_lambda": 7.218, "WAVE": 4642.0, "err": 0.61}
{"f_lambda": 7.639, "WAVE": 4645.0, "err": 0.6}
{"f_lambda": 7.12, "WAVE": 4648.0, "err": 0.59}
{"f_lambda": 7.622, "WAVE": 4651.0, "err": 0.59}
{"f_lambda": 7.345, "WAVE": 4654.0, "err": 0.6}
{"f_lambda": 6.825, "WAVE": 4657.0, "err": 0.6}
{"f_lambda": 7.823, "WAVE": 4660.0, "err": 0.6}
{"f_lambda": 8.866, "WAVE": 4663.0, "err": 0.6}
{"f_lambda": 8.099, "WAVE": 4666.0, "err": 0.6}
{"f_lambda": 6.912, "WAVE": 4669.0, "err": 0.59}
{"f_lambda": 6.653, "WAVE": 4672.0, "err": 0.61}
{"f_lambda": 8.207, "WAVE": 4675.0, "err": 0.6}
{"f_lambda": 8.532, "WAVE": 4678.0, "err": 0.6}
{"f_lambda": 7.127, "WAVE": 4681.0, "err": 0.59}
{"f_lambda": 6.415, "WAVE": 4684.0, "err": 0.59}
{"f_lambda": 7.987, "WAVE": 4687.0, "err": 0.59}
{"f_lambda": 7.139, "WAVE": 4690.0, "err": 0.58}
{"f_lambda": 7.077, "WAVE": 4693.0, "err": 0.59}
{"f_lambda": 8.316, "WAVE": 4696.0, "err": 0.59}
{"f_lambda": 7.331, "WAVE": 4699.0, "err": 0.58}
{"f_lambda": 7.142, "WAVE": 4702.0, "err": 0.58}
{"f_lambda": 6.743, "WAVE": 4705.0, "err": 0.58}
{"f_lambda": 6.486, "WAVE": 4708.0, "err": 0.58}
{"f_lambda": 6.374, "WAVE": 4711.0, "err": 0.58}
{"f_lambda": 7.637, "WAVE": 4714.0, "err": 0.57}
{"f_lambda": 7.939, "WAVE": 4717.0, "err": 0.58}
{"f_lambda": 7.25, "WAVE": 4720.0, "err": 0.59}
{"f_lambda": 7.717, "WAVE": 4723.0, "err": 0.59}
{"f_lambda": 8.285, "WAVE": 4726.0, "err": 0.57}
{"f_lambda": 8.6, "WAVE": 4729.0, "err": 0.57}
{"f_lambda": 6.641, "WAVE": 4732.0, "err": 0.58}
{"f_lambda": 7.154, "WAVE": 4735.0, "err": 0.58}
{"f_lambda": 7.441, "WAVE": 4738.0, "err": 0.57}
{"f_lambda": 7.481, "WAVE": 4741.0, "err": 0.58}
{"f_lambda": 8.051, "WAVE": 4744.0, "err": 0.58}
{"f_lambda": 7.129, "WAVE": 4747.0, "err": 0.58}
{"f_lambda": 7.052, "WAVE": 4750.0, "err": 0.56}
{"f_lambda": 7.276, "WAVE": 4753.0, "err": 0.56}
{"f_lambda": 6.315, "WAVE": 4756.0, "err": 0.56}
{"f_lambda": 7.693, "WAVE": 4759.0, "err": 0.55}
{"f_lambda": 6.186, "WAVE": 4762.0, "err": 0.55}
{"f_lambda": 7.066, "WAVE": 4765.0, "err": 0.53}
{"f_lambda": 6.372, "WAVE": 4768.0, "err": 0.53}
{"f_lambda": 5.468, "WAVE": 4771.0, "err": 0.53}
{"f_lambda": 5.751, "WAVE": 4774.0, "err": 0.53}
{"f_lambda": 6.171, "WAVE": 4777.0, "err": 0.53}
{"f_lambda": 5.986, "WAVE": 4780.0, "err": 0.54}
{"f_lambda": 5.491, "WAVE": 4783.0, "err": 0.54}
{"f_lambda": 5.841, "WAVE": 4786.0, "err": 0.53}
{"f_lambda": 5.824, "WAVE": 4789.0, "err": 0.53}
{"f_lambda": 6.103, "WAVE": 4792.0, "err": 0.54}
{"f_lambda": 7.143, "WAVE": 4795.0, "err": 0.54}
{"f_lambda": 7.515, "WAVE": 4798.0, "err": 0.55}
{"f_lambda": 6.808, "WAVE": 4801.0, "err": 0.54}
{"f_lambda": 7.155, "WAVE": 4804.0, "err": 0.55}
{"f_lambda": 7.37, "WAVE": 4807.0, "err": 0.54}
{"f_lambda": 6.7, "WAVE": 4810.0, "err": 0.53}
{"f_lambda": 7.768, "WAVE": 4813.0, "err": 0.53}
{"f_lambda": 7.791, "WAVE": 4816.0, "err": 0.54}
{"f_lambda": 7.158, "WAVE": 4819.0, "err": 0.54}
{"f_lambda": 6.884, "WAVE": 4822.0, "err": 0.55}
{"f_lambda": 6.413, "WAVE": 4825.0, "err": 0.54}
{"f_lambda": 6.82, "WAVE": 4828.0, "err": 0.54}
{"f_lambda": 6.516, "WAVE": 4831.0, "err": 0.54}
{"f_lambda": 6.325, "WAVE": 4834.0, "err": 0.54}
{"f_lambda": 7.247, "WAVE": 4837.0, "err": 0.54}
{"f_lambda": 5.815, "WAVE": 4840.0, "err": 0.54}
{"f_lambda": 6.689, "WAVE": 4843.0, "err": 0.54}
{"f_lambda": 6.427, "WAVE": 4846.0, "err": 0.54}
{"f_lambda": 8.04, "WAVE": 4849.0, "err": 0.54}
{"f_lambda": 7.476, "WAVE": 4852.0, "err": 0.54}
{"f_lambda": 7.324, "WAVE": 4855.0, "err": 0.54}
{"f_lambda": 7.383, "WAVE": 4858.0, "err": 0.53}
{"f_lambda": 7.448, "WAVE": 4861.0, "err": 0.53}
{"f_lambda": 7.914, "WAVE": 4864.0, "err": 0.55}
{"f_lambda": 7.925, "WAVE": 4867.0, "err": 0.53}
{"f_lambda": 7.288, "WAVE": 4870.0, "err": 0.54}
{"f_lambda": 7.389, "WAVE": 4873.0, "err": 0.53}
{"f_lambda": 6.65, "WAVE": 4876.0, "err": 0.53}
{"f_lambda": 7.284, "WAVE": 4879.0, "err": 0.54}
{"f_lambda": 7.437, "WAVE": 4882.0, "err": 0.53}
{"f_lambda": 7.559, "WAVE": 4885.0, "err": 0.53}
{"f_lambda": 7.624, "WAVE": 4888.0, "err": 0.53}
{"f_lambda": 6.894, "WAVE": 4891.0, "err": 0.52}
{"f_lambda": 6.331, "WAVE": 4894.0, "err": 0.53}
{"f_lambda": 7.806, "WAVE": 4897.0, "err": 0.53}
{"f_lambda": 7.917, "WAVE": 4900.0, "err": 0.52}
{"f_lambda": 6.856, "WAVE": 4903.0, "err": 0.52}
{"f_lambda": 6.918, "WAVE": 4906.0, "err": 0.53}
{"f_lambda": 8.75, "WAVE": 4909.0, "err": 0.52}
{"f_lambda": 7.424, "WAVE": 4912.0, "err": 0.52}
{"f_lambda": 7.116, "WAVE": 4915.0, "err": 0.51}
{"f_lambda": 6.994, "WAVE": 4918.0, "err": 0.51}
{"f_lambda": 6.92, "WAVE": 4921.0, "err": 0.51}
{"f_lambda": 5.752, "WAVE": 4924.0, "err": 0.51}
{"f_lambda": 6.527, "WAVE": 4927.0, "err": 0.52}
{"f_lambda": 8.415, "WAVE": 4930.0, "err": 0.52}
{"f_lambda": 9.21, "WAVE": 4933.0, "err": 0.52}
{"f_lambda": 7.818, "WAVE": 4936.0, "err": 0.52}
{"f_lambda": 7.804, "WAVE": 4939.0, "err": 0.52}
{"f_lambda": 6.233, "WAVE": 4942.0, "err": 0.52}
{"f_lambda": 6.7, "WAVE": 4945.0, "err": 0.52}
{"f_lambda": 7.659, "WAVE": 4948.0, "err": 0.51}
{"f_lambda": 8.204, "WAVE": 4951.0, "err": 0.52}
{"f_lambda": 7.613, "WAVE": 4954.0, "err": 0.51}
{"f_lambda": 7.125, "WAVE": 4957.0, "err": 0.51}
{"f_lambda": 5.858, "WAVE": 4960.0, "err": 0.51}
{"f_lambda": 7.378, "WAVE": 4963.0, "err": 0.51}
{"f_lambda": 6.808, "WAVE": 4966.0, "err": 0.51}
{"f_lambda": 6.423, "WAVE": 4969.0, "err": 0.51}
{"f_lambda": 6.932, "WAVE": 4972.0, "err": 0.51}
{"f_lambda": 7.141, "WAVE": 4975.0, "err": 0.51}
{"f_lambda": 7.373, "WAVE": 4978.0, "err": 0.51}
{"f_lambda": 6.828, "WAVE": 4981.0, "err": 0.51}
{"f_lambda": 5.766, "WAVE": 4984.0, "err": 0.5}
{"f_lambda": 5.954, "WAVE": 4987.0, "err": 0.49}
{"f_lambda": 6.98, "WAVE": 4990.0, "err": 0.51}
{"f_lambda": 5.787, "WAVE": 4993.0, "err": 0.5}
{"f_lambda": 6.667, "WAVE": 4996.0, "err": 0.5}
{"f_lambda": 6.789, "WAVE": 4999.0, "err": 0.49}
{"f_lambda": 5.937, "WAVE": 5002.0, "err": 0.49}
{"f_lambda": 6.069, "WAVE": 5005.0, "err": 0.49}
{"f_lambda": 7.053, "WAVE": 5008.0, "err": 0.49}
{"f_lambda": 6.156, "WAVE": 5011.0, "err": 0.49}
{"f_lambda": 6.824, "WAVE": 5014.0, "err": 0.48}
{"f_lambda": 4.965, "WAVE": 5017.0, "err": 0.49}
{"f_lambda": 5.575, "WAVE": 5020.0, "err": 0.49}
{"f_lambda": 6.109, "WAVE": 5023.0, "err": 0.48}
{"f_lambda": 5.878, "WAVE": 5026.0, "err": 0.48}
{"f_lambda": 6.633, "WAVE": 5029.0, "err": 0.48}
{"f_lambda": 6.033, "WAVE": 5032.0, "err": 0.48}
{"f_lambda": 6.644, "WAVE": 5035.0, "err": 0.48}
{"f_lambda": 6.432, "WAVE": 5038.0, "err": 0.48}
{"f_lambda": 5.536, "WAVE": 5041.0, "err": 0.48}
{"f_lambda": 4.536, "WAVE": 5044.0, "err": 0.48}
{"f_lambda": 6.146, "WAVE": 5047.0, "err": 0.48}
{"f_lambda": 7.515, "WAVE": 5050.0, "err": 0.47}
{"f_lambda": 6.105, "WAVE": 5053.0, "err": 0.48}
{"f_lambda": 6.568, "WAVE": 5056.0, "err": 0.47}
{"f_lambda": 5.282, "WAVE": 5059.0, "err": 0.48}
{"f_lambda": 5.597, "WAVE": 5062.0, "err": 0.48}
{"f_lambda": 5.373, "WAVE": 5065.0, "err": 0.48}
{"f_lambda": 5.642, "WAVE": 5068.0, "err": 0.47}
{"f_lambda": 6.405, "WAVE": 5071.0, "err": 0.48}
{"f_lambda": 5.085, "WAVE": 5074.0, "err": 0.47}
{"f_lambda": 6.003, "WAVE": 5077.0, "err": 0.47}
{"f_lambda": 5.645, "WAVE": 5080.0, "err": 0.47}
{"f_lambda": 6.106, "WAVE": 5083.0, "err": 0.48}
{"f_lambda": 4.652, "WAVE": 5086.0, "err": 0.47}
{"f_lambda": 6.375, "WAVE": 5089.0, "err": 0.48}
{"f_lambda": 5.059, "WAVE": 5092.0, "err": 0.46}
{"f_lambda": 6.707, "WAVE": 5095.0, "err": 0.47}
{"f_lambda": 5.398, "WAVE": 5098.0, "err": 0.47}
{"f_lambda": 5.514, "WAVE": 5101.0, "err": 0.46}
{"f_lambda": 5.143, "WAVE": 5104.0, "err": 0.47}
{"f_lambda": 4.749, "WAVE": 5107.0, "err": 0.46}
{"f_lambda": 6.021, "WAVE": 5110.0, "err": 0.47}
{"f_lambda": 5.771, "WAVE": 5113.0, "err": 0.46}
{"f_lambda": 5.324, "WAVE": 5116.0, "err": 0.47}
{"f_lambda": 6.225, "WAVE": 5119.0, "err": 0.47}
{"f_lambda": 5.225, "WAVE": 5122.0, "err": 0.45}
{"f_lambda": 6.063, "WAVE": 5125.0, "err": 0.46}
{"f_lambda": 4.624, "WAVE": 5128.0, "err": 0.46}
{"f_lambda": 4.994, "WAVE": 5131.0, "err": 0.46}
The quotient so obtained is 1.43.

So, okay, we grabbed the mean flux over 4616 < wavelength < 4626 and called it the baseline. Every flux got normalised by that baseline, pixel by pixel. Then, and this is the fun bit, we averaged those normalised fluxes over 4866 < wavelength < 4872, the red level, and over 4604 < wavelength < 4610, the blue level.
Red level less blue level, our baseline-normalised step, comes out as -0.01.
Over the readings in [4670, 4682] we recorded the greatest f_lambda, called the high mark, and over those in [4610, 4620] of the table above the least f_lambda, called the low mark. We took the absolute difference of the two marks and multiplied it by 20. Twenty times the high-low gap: 27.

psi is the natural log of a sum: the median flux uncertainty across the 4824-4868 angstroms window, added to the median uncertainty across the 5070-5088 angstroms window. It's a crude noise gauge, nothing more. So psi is 0.010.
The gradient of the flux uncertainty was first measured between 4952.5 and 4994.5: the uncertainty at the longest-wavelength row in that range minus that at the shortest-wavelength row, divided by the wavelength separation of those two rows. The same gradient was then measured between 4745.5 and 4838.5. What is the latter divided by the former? 1.7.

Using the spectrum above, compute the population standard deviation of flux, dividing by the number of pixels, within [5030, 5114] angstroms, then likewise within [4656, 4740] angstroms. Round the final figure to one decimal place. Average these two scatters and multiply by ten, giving 6.9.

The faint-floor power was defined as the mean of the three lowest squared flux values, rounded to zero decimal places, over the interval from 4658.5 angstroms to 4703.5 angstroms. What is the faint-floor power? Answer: 44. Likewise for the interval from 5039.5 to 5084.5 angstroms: 25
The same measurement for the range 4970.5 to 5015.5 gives 34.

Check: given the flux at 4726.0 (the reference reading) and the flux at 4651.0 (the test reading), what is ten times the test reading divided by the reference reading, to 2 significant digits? 9.2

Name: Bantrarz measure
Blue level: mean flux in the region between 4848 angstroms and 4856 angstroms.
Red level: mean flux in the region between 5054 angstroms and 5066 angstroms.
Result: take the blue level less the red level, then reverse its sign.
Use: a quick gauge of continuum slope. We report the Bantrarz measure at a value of -1.9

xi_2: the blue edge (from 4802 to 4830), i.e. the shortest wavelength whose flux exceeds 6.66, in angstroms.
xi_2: 4804.0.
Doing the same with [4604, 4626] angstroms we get 4606.0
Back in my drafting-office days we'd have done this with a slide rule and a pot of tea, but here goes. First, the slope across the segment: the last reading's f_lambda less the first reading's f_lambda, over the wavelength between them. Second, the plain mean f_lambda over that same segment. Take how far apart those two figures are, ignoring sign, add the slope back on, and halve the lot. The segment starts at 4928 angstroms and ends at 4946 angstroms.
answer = 3.85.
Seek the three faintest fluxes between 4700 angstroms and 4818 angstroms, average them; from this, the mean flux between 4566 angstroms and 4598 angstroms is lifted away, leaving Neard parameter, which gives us -2.1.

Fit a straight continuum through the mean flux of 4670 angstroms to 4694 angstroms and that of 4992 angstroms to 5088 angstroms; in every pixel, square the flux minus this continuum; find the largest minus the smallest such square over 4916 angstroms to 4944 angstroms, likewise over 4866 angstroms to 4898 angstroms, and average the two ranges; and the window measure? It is 4.7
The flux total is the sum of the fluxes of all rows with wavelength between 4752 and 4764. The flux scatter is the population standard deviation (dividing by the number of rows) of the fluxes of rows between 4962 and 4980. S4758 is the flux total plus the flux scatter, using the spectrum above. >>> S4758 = 28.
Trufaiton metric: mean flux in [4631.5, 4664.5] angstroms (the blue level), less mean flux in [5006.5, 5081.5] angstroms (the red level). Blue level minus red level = 1.7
